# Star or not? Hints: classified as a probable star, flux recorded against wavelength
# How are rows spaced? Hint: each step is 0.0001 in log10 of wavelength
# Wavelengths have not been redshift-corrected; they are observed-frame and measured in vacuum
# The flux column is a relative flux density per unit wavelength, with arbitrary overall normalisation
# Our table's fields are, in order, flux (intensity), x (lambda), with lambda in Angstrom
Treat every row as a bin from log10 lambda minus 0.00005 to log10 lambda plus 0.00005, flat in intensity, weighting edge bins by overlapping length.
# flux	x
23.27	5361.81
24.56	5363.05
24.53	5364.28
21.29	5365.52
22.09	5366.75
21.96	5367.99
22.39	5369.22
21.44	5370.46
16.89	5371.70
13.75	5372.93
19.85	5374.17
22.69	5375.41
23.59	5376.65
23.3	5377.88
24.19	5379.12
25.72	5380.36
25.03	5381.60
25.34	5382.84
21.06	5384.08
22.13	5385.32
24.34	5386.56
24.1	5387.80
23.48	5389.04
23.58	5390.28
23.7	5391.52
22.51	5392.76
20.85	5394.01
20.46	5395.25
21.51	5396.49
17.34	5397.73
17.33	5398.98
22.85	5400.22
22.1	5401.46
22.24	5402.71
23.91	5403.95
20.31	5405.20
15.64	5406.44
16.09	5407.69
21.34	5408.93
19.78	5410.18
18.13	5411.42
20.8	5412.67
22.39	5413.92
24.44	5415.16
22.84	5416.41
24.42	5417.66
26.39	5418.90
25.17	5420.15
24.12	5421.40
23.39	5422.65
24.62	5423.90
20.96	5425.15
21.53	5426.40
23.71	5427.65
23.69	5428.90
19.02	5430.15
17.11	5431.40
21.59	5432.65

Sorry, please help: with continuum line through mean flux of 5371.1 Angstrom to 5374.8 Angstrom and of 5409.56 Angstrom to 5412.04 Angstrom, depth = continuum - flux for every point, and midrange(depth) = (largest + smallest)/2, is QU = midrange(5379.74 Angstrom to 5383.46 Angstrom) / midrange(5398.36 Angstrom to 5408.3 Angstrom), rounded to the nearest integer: 7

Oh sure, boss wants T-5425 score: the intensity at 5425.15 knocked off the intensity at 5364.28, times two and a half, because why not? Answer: 9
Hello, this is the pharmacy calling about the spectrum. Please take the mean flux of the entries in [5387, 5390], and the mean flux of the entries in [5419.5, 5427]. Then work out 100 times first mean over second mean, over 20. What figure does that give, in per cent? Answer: 5.11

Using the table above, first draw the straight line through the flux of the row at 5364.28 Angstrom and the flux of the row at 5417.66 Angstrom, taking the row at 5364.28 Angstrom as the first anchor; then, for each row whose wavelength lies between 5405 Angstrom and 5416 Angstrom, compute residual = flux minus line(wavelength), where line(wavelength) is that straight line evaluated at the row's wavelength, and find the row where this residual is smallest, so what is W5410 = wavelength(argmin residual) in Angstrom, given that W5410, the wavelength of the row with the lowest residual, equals 5406.44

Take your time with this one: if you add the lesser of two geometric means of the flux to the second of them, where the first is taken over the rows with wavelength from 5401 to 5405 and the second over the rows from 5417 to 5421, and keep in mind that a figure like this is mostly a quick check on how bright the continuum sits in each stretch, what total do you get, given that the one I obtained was 48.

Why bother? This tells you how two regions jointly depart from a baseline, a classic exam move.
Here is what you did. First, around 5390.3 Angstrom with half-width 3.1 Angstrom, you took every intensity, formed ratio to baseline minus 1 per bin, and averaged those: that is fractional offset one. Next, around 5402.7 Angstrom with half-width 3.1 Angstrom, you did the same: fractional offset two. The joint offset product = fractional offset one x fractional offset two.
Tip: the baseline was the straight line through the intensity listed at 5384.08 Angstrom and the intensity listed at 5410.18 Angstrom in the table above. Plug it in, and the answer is 0.0139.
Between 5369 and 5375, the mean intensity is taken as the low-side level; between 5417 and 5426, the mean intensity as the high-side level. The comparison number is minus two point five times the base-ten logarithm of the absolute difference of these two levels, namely -1.8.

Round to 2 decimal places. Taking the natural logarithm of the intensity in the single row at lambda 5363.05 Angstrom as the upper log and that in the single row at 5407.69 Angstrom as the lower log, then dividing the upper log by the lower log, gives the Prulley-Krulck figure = 1.15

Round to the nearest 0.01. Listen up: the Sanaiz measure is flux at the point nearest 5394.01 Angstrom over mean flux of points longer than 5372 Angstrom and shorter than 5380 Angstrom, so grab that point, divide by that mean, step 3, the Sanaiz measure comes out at 0.98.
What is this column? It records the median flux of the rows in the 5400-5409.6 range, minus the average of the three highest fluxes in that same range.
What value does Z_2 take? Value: -1.3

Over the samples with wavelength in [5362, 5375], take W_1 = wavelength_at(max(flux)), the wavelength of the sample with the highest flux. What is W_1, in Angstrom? 5363.05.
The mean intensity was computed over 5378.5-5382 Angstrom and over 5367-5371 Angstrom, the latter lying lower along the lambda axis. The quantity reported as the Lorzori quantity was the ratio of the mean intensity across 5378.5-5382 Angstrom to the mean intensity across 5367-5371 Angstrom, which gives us 1.14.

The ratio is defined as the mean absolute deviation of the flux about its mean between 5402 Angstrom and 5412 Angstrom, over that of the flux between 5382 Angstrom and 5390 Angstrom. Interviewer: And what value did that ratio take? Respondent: 1.9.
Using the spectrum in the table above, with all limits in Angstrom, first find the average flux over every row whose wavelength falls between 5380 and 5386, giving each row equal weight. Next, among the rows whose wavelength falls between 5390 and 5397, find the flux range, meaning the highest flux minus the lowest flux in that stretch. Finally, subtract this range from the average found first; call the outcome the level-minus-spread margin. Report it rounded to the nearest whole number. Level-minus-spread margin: 21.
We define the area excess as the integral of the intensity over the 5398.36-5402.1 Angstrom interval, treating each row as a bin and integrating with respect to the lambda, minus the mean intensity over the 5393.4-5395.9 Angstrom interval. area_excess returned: 57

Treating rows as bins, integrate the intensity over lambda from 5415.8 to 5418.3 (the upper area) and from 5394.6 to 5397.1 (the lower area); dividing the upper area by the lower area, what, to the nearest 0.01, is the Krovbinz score 1.13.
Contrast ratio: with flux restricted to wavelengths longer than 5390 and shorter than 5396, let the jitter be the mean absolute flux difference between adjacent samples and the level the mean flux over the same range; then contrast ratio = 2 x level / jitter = 53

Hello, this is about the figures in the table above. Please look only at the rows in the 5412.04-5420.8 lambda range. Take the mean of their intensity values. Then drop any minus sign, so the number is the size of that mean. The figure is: 23.8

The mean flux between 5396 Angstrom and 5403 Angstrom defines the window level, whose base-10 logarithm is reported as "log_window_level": 1.31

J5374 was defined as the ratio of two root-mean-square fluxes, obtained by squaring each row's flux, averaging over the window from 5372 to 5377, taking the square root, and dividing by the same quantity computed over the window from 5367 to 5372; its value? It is 0.98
